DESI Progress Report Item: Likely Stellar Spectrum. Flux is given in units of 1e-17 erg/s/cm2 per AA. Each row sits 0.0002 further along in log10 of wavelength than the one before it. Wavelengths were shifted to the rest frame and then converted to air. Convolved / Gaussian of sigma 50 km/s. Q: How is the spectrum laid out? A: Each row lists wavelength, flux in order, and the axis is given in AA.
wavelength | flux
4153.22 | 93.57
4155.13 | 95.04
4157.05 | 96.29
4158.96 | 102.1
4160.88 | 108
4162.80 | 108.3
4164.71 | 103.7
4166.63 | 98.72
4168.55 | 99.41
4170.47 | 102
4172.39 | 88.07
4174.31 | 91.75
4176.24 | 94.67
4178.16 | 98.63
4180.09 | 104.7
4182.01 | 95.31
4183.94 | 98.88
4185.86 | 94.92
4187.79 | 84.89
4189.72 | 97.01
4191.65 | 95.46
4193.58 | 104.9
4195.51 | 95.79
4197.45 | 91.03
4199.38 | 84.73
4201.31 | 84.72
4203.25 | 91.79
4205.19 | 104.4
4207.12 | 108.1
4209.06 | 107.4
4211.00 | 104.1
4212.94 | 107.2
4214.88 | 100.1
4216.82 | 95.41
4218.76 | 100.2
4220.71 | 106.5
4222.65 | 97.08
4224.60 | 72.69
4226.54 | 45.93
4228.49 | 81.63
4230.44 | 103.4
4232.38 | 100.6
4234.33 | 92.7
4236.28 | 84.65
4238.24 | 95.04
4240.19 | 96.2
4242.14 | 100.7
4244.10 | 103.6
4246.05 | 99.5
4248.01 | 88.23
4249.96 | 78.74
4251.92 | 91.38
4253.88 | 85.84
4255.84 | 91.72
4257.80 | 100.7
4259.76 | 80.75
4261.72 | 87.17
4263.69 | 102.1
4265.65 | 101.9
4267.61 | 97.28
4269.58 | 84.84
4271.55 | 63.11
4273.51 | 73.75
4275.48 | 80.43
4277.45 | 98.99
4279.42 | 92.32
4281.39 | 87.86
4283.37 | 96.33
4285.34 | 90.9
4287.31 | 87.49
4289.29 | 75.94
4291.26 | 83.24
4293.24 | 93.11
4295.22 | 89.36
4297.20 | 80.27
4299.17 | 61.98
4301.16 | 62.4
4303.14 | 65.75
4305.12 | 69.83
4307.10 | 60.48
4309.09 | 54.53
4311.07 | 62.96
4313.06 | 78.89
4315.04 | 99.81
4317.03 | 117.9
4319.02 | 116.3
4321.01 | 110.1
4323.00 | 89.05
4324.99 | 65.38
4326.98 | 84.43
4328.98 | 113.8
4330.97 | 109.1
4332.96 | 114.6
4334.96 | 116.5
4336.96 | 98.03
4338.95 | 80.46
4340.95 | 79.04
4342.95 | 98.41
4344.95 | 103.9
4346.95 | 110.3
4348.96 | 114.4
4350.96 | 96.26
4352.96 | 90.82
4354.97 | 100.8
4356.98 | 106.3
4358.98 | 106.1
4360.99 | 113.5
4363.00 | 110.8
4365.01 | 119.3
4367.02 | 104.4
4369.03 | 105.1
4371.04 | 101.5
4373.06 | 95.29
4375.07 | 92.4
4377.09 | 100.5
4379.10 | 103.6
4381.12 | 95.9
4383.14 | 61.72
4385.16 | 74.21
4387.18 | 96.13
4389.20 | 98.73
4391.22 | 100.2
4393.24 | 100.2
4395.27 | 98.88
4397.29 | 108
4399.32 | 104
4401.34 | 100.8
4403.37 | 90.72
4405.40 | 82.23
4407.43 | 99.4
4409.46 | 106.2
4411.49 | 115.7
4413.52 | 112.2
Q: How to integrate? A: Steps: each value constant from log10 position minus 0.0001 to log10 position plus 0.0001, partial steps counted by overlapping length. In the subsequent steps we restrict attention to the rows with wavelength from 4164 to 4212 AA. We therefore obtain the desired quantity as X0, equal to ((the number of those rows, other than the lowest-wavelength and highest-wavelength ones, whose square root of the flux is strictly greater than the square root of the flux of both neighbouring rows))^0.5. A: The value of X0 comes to 2.4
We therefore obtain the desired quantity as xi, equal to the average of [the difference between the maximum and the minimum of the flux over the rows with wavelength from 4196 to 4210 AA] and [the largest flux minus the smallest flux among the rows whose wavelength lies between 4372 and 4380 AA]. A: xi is 17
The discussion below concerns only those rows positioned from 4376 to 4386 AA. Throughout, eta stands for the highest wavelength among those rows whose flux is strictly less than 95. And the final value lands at 4385.16 AA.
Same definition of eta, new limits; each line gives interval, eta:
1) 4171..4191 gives 4187.79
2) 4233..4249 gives 4248.01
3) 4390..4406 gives 4405.40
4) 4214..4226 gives 4224.60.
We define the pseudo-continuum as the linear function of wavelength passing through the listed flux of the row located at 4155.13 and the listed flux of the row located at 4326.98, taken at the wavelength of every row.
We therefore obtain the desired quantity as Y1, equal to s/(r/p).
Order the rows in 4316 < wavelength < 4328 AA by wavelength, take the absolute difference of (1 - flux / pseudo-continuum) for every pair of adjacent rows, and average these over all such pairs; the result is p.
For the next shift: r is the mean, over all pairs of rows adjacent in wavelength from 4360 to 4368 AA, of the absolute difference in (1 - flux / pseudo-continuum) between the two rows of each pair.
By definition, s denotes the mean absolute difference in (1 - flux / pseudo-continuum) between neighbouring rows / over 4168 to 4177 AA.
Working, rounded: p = 0.17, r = 0.11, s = 0.062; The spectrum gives 0.10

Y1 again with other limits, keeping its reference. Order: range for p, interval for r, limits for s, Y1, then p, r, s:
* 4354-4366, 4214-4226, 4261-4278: 0.07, 0.06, 0.11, 0.128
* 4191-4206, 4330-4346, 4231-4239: 0.06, 0.08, 0.12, 0.097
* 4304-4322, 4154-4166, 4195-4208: 0.21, 0.13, 0.04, 0.063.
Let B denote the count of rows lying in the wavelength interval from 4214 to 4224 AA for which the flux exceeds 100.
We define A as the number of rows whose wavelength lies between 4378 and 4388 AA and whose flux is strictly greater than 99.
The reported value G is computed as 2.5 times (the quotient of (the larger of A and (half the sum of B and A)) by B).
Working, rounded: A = 1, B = 3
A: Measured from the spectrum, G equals 2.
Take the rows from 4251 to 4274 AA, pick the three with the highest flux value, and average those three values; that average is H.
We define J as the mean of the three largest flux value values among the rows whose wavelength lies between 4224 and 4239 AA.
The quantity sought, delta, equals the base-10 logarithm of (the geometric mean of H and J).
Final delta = 2.00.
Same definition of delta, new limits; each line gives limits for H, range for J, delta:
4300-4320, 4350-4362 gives 2.04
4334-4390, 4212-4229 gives 2.04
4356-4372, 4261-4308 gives 2.03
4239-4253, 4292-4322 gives 2.03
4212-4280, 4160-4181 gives 2.03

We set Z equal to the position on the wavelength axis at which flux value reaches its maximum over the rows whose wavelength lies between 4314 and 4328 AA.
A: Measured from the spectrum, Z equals 4317.03 AA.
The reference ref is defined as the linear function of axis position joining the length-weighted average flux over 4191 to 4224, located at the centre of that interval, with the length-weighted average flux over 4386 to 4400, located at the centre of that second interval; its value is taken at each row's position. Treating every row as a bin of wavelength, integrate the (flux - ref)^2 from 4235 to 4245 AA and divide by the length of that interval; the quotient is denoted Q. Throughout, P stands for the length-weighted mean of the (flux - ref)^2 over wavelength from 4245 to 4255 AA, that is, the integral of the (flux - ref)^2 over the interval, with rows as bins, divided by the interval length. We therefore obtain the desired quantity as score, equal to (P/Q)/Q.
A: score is 0.06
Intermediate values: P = 148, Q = 49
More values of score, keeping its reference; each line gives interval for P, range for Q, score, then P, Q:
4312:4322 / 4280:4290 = 0.01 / 236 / 164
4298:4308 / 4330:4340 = 0.03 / 1247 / 194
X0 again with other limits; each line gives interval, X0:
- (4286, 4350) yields 2.2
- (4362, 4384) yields 1.7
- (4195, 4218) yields 1.4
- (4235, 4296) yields 2.6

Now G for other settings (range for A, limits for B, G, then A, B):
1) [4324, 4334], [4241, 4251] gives 4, 3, 2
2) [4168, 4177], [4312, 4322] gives 2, 2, 3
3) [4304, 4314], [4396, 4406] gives 1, 0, 3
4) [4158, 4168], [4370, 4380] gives 3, 4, 3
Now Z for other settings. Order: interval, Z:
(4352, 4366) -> 4365.01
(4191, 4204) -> 4193.58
